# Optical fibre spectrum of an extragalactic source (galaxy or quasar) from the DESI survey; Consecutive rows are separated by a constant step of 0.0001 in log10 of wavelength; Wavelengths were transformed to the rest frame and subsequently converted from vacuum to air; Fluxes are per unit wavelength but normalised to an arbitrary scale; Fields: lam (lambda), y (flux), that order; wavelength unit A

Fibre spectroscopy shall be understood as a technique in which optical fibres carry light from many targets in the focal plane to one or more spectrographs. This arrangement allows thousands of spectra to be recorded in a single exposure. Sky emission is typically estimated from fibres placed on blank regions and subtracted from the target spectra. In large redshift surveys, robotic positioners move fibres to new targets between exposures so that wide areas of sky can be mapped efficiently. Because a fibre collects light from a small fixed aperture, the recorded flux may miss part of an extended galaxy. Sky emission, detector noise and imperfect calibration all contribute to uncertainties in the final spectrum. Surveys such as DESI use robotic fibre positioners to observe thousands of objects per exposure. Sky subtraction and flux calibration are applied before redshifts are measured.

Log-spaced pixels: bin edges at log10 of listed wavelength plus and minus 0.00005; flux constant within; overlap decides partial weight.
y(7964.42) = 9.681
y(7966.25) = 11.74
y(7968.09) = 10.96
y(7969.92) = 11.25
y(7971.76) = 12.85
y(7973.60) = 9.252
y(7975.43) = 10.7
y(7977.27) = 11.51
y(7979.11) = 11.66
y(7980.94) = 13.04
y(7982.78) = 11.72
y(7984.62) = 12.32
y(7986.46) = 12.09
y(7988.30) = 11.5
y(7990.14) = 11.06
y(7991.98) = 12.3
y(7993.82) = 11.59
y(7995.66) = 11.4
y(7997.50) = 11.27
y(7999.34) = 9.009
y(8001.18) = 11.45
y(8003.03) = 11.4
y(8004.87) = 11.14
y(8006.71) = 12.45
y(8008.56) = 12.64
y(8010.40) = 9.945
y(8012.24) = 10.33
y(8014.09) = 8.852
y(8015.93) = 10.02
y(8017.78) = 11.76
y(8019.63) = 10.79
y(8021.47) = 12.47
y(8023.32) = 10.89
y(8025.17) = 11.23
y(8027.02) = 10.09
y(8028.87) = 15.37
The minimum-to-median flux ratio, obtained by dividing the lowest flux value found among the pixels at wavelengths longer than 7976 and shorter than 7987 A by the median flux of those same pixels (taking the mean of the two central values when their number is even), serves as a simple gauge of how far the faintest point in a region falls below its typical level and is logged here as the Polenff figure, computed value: 0.97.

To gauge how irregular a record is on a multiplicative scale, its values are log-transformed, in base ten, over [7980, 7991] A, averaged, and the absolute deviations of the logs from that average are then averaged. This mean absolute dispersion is 0.0192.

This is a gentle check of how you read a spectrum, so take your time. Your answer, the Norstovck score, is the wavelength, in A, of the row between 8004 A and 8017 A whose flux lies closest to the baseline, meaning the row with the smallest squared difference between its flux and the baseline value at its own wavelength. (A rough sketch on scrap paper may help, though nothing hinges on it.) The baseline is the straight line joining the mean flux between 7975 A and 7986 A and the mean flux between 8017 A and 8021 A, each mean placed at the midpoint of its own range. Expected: 8004.87 A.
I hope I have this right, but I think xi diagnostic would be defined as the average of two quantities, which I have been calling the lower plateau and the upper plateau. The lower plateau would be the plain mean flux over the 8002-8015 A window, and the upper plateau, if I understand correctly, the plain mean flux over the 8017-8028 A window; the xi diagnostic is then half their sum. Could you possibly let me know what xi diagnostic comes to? 11.09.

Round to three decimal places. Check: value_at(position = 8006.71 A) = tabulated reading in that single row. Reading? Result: 12.450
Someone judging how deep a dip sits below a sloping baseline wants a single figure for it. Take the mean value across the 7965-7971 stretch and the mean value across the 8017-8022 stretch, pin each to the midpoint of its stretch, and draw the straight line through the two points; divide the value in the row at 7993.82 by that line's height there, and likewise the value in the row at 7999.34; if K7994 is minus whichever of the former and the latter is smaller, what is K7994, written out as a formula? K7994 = -0.78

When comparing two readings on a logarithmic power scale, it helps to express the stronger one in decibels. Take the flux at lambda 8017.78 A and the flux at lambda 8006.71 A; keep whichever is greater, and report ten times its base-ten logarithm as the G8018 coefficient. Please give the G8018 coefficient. 11.0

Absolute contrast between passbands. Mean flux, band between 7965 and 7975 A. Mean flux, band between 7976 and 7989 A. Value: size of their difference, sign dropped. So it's 0.8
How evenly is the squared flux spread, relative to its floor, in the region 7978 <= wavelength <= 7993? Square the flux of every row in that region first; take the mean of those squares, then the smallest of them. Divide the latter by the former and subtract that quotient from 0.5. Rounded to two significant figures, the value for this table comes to -0.35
